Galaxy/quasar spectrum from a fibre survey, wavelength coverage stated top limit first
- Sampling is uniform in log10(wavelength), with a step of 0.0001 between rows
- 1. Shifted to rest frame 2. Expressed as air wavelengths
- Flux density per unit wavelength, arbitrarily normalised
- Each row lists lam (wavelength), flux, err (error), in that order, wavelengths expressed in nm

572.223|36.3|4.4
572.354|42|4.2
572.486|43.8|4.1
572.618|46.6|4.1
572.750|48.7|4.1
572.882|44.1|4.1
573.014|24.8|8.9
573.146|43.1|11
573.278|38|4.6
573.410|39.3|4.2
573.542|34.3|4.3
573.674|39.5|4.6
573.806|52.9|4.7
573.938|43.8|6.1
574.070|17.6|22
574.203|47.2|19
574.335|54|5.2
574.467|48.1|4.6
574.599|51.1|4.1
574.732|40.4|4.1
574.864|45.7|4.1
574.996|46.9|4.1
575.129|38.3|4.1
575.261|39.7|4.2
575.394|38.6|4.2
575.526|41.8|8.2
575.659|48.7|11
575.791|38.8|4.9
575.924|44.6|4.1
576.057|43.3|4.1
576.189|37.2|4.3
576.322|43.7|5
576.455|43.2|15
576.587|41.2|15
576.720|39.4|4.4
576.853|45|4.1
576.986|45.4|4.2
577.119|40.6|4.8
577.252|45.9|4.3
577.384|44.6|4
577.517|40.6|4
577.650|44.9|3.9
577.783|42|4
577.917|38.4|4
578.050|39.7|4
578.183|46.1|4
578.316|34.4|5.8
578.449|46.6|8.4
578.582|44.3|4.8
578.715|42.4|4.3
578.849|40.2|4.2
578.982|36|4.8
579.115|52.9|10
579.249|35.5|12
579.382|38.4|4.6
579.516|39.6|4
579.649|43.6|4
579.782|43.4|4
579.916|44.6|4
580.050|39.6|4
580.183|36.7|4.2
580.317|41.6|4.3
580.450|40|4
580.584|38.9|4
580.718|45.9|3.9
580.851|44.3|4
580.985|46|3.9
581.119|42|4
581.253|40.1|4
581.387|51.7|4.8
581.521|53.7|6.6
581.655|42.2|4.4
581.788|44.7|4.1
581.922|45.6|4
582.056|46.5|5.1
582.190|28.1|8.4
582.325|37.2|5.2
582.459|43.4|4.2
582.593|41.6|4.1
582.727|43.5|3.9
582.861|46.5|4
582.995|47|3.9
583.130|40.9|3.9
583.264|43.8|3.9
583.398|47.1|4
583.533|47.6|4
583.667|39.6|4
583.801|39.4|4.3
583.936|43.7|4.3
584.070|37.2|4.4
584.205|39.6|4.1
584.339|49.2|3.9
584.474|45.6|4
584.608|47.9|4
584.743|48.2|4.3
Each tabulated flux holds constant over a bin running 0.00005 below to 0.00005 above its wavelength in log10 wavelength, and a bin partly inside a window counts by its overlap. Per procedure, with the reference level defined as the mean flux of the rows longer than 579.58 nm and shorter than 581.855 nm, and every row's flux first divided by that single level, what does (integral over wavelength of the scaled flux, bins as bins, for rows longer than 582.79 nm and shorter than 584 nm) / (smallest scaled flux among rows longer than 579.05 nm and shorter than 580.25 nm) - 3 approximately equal -1.5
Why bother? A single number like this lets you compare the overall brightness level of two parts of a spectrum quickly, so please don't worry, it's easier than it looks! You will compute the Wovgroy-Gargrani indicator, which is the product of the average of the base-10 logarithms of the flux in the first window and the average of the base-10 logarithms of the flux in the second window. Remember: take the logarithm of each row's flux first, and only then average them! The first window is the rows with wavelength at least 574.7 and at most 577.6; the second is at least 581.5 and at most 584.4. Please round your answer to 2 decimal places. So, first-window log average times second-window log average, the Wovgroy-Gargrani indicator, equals 2.65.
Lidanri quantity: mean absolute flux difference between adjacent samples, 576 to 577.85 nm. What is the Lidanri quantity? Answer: 3.5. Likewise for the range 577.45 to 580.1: 5.4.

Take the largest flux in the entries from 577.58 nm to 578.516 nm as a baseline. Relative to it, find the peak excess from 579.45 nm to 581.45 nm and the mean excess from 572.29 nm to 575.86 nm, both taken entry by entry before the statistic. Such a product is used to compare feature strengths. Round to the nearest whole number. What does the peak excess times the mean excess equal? -23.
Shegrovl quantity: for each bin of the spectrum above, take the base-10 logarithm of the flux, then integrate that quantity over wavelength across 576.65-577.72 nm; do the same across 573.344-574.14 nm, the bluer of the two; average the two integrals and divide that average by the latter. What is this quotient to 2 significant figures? 1.2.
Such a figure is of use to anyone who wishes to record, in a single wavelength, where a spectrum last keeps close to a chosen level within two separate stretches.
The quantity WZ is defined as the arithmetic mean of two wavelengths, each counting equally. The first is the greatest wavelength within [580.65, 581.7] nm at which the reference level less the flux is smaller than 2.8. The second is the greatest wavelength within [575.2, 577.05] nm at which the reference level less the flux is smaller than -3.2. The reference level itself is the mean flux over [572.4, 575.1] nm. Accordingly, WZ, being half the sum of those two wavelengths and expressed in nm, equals 578.66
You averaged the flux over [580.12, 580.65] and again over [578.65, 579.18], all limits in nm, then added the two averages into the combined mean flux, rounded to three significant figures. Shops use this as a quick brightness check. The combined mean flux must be 82.2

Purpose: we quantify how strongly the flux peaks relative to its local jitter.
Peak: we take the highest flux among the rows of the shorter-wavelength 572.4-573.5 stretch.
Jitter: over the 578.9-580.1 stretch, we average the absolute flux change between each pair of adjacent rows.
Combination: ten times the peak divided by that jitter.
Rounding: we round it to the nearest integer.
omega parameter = 80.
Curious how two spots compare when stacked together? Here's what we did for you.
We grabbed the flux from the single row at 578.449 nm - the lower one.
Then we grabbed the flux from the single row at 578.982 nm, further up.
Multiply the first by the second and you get 1678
